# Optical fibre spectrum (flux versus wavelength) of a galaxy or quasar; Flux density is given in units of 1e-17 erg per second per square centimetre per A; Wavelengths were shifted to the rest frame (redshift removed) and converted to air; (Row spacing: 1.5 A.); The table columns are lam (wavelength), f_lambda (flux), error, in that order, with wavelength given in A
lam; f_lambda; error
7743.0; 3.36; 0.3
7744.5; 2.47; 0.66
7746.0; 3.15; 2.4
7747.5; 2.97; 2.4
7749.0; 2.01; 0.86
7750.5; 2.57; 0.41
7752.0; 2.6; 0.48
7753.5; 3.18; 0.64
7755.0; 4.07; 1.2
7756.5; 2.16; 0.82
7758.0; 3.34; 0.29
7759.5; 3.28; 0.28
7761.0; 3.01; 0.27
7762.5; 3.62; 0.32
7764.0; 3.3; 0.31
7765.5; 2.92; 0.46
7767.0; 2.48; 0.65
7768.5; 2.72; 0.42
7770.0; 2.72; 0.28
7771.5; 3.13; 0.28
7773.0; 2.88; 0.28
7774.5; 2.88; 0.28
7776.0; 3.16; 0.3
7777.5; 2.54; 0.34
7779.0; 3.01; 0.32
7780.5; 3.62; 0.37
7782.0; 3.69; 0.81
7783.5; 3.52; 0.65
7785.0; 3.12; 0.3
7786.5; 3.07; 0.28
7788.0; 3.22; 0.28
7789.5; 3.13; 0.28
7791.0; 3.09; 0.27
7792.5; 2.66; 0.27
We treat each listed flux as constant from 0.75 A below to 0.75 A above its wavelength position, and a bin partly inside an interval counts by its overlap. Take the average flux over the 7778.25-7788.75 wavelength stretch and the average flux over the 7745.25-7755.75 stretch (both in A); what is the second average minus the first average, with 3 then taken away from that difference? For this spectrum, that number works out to -3.39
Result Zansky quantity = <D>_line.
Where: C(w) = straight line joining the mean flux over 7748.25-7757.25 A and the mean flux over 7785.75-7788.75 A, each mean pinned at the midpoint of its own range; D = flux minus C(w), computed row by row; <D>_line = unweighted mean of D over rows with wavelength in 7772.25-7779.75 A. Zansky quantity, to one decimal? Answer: -0.1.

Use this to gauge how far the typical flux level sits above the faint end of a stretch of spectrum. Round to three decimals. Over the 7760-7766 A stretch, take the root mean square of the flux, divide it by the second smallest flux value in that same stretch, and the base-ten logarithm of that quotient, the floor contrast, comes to 0.030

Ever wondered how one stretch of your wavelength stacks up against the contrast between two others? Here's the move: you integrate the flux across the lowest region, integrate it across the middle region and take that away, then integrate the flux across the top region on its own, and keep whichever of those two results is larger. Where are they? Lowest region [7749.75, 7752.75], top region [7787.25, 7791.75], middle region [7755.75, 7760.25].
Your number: 14.2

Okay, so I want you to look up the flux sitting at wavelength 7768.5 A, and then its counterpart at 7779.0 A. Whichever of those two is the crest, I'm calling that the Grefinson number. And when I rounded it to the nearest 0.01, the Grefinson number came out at 3.01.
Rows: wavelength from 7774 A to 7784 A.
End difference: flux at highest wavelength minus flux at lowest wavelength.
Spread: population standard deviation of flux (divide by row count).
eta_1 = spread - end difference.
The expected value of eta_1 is -0.24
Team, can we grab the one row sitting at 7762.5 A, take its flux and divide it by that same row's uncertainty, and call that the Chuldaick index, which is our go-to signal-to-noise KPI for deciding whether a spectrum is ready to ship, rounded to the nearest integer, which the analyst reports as 11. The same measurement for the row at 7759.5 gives 12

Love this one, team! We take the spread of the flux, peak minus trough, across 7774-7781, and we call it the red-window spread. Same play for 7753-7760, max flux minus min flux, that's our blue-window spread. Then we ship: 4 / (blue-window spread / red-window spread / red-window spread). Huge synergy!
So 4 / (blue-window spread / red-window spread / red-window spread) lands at 2.4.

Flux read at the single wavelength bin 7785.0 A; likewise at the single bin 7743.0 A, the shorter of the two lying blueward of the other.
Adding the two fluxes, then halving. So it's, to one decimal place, 3.2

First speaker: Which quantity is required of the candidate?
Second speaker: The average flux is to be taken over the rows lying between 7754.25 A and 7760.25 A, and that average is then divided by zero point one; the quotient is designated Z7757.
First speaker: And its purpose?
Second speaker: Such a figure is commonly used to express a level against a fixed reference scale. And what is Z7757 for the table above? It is 32.1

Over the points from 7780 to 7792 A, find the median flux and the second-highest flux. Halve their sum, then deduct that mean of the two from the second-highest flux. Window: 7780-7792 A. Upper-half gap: 0.22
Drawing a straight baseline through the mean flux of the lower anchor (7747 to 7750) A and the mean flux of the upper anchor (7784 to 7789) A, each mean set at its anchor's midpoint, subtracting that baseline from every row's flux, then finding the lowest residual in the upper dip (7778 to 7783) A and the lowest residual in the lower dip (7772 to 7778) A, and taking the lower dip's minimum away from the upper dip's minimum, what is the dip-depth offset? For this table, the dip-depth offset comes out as 0.44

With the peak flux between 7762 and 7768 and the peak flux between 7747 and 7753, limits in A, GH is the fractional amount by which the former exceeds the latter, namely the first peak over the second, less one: 0.22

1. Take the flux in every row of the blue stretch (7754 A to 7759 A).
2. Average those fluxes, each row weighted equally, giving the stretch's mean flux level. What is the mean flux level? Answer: 3.19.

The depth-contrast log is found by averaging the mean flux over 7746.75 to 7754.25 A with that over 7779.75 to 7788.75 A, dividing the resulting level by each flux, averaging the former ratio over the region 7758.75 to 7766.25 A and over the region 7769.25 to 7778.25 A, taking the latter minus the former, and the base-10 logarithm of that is -0.95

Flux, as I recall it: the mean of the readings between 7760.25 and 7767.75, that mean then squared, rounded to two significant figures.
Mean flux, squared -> 9.4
